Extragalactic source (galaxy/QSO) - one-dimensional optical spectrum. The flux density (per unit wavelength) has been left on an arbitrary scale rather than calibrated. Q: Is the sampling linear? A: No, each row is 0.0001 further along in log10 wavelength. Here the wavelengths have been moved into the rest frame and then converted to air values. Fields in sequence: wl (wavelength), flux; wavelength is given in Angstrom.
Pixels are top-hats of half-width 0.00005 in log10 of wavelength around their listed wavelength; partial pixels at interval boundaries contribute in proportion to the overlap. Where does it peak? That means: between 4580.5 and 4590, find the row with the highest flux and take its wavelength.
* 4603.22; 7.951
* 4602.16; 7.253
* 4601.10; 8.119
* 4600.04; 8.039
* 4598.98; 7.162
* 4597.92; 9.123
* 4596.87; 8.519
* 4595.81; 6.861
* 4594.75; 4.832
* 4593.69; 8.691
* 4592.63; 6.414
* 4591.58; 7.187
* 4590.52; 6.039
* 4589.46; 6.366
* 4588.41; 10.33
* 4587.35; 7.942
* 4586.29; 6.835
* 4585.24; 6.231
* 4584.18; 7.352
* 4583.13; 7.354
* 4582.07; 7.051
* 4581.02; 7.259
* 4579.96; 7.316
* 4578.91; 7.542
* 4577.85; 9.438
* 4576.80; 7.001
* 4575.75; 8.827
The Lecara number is 4588.41 Angstrom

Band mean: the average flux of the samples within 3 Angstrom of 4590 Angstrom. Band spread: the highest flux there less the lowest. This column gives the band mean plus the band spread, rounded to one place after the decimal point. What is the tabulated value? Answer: 11.7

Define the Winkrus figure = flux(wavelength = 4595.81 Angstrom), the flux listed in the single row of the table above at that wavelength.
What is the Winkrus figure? 6.861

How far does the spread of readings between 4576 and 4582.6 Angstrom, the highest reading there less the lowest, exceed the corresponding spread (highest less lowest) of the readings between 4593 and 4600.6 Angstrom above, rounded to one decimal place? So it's -1.9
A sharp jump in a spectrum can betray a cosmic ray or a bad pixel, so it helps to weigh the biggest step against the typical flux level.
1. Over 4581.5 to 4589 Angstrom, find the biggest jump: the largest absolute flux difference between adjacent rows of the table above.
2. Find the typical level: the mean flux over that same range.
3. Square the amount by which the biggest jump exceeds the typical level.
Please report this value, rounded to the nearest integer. 27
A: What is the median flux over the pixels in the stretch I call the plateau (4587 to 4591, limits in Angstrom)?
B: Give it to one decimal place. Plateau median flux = 7.2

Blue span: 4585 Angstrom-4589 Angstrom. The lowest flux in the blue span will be 6.231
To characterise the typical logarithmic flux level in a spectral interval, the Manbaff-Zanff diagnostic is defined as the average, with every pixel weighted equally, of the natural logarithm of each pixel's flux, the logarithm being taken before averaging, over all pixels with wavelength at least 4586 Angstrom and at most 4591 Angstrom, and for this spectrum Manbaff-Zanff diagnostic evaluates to 2.00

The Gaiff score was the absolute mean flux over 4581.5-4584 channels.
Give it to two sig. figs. 7.2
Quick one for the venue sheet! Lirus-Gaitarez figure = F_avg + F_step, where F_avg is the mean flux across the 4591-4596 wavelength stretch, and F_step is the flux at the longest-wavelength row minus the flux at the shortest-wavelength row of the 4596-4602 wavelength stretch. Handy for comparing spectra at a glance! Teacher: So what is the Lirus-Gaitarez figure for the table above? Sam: 6.4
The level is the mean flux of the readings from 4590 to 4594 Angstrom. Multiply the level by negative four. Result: -28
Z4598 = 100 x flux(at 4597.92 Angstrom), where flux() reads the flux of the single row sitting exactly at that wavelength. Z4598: 912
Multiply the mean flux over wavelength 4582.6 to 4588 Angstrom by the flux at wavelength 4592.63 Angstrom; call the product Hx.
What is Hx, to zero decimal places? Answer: 46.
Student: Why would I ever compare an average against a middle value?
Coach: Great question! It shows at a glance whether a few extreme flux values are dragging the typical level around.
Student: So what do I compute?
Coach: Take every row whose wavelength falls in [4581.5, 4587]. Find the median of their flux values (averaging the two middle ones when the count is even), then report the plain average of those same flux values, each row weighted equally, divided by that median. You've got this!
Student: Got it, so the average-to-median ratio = 0.99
